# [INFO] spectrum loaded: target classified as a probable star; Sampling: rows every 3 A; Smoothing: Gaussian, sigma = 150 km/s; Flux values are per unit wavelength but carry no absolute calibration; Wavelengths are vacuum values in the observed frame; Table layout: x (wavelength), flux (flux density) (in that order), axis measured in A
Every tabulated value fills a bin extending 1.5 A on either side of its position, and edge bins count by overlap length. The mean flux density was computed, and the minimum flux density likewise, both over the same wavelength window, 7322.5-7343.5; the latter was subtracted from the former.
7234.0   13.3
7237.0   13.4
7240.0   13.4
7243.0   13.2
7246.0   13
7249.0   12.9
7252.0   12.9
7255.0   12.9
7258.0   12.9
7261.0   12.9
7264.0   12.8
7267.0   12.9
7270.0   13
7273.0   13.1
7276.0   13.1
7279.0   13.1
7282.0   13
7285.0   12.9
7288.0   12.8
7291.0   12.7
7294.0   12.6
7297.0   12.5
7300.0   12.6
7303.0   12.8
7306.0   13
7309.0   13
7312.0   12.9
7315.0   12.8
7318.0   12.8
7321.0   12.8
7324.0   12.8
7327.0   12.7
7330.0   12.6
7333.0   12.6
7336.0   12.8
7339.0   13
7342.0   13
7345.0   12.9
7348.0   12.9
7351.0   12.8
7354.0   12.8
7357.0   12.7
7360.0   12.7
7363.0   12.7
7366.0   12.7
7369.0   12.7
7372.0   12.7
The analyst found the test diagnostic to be 0.19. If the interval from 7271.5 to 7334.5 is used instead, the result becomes 0.32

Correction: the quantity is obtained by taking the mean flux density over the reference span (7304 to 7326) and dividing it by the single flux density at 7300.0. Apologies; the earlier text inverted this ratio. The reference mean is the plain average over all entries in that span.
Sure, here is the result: 1.02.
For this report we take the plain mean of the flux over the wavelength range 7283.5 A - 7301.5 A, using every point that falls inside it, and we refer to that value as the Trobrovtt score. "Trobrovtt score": 12.68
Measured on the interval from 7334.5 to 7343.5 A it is 12.93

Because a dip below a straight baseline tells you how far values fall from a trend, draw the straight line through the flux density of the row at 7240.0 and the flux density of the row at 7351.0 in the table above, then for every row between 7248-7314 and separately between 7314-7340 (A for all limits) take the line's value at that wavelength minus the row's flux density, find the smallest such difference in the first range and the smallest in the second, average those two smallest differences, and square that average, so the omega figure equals 0.0029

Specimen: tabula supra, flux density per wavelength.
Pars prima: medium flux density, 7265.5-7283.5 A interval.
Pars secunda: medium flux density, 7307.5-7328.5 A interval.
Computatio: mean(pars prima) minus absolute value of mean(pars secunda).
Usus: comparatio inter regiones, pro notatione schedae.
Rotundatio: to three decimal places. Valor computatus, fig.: 0.205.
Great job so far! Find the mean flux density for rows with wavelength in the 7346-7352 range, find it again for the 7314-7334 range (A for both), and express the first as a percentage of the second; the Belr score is 101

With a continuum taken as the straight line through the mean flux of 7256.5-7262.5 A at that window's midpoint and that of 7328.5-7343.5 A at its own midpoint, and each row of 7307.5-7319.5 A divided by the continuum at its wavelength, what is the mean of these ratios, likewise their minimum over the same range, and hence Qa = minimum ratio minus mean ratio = -0.0057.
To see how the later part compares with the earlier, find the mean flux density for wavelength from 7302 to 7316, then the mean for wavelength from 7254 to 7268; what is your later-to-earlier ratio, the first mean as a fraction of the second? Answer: 1.002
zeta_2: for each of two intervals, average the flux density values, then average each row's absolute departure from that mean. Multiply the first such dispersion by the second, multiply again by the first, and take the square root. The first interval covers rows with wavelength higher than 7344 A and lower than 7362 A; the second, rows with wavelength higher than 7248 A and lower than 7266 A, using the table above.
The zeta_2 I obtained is 0.011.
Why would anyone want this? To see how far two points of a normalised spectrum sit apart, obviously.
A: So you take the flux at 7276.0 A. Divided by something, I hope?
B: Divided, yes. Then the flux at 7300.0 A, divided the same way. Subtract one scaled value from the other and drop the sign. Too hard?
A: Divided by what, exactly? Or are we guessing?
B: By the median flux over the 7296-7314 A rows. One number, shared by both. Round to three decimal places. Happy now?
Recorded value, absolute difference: 0.039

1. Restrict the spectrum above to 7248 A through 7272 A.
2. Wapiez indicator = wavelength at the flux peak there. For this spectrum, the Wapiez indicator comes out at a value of 7270.0 A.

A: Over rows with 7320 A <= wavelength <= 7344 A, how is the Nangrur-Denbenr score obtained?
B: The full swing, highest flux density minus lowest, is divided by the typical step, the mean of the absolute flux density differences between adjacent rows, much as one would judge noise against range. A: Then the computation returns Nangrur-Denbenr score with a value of 4.7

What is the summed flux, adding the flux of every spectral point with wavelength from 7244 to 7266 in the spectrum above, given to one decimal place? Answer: 90.3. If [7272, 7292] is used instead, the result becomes 90.7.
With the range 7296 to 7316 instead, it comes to 89.6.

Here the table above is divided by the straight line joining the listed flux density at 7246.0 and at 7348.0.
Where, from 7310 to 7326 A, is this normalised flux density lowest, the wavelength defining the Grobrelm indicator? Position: 7315.0 A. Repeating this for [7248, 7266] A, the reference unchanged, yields 7264.0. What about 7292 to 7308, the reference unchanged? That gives 7297.0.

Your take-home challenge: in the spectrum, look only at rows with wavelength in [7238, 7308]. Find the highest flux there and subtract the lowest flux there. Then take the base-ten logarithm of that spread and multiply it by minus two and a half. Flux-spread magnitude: 0.1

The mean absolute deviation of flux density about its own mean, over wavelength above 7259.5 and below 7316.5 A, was 0.14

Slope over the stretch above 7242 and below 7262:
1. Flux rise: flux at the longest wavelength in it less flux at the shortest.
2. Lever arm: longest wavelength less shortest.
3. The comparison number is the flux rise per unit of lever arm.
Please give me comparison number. -0.017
